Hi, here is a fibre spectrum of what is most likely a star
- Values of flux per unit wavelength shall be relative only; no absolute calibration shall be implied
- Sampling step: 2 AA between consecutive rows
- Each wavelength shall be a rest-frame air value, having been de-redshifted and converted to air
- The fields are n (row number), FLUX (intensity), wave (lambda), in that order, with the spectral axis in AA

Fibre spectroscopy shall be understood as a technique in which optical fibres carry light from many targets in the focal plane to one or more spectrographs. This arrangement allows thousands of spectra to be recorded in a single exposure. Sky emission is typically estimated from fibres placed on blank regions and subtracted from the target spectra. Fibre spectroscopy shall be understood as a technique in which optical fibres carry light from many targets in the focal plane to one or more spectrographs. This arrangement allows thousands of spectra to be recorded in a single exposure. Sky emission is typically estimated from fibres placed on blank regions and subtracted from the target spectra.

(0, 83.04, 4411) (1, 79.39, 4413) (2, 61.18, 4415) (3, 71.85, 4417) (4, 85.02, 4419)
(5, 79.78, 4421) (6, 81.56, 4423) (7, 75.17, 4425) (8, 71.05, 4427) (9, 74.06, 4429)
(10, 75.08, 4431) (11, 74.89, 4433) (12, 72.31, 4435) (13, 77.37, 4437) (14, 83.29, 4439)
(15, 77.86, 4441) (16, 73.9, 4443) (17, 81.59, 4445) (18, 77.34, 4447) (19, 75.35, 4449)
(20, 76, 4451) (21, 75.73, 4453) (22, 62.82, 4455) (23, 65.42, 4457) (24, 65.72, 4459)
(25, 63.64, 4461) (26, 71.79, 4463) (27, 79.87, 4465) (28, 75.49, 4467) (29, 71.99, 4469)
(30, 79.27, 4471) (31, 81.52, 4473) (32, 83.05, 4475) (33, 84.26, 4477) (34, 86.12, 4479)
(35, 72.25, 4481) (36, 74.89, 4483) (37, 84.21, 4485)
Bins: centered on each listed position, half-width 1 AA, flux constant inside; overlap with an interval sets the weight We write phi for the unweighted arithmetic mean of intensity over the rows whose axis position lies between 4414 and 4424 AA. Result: 76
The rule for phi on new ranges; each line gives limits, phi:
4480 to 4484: 74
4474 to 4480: 84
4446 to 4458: 72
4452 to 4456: 69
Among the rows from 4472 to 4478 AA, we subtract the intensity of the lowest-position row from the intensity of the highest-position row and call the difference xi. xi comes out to 3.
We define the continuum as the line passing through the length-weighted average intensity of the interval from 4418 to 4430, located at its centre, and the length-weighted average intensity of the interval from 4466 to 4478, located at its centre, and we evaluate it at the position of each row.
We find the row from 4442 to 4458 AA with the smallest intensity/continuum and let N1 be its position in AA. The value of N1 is 4455 AA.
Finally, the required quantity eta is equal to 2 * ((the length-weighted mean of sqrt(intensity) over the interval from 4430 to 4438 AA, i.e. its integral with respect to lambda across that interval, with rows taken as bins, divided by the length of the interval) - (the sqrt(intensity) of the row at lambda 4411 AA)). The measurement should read -0.9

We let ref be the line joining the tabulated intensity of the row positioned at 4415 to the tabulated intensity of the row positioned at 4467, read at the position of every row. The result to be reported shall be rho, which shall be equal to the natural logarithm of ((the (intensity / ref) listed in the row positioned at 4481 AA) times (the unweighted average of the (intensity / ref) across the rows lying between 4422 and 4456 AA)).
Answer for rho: 0.02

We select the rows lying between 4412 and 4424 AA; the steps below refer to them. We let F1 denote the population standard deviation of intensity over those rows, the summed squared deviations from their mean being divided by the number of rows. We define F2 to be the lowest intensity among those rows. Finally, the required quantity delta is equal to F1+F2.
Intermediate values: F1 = 7.9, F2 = 61.18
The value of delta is 69.1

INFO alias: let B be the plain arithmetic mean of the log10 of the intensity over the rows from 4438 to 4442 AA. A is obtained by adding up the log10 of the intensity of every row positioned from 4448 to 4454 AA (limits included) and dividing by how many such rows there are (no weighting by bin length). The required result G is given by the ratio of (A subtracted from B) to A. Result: 0.01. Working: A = 1.88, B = 1.91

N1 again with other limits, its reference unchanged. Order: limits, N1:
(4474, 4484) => 4481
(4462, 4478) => 4463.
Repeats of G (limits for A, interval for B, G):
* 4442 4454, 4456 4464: -0.03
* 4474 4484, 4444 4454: -0.01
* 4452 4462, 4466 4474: 0.03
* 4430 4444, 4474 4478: 0.02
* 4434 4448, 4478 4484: 0.00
